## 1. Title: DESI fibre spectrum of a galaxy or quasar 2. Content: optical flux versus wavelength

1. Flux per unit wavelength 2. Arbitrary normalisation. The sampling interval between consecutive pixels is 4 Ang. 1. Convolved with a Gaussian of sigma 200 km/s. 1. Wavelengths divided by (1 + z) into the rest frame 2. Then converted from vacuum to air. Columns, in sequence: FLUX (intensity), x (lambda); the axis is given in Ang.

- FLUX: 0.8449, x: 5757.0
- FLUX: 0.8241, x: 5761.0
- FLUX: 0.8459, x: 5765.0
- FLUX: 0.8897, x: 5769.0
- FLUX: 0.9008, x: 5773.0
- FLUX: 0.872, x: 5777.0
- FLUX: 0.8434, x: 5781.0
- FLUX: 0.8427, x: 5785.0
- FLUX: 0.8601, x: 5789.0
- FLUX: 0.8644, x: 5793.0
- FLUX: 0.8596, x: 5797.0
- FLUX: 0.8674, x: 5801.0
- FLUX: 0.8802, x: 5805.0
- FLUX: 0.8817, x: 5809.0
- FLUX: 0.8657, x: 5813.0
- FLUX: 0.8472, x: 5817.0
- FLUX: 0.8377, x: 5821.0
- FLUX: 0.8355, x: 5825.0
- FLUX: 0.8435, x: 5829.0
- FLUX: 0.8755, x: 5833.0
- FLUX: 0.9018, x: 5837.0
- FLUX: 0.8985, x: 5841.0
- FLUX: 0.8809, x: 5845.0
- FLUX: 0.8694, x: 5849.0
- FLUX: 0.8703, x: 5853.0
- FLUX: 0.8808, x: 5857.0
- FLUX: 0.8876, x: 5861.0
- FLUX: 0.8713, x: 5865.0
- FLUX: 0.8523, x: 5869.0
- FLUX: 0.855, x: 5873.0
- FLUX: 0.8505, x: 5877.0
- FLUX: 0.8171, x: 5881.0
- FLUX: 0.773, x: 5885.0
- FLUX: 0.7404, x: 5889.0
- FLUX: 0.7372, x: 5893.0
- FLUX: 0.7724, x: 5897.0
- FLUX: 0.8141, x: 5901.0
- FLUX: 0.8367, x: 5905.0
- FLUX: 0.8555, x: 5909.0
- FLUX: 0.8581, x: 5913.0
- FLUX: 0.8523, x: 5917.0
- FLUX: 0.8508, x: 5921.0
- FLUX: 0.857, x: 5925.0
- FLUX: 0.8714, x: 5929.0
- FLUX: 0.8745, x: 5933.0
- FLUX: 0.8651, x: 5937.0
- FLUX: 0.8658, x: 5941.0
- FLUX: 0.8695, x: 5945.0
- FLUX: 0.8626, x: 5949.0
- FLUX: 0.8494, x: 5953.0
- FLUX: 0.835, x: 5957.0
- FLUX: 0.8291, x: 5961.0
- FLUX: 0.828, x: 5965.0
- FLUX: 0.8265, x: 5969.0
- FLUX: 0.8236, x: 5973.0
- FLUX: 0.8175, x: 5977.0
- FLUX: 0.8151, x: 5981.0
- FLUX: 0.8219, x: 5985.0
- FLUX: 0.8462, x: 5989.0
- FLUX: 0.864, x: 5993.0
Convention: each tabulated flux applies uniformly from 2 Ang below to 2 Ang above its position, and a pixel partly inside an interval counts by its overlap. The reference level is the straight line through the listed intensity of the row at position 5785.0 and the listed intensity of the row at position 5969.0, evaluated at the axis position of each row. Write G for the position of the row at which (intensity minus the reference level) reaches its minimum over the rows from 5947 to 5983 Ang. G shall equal 5981.0 Ang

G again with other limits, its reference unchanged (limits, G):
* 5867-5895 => 5893.0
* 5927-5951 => 5949.0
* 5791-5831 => 5825.0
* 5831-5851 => 5849.0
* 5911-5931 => 5921.0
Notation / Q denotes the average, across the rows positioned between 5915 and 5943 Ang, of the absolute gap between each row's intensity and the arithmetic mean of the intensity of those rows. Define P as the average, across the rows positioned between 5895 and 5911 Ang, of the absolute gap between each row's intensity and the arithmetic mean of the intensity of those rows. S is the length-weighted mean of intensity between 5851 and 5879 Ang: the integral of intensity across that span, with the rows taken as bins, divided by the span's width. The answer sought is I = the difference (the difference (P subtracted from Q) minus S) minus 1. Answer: -1.89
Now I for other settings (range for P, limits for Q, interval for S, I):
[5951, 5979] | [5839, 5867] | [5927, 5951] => -1.87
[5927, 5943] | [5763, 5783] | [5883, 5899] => -1.74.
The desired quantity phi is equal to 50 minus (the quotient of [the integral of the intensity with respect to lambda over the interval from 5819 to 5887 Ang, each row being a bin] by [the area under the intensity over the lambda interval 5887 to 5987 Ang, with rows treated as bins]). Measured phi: 49.3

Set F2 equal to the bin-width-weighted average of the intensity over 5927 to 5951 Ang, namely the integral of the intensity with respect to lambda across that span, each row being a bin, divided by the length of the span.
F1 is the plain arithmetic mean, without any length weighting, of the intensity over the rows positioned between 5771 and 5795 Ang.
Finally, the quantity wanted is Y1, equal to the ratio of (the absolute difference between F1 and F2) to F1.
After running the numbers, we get 0.005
